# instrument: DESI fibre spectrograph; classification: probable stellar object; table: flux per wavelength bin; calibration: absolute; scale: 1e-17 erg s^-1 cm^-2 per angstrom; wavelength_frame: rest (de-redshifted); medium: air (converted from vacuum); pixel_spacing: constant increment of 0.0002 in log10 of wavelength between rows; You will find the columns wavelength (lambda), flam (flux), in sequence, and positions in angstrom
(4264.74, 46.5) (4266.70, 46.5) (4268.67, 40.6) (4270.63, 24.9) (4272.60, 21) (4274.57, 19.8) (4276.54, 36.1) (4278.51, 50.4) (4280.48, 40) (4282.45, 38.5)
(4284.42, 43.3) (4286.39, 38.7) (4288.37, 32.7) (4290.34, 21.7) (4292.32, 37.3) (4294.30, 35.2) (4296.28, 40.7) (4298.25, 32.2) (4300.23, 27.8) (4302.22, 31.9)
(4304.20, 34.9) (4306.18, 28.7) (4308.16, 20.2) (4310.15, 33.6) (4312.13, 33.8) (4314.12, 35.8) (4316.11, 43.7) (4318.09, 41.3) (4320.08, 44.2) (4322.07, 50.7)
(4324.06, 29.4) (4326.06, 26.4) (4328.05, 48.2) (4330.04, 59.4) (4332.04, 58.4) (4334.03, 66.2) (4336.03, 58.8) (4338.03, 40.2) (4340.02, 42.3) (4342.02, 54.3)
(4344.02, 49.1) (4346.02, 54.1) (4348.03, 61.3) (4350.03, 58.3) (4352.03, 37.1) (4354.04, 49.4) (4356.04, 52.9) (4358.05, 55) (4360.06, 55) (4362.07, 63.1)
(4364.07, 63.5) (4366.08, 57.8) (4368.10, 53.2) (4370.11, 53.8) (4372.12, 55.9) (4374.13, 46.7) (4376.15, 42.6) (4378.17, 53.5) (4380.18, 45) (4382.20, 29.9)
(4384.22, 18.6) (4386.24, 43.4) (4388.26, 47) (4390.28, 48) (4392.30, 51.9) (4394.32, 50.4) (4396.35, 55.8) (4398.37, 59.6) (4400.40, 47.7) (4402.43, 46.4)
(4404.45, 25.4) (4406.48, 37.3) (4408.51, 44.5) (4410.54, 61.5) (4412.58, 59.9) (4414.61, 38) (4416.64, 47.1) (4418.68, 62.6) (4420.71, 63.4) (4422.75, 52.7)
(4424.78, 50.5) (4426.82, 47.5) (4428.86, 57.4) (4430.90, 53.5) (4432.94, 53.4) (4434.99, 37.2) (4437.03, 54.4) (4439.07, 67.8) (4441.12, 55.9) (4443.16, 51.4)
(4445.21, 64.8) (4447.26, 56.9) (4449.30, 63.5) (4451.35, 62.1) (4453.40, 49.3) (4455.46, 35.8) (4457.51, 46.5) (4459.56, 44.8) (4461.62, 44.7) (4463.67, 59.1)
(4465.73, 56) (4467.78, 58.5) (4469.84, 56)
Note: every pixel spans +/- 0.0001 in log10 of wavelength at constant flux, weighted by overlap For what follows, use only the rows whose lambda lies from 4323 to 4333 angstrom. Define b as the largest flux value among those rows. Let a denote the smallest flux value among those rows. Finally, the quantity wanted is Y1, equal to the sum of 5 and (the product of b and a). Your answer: 1573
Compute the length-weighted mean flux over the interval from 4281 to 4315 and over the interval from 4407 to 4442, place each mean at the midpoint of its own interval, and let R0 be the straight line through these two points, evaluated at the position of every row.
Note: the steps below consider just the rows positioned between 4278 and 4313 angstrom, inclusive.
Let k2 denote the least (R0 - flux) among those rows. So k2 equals -20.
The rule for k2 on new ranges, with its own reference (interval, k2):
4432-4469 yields -12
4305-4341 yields -27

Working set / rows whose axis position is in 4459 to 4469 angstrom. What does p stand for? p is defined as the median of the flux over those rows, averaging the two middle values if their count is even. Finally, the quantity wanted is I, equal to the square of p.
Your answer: 3136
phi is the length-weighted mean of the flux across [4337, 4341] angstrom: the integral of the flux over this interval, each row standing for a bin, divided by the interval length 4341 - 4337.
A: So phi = 41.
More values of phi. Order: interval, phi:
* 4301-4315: 31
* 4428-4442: 54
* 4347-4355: 51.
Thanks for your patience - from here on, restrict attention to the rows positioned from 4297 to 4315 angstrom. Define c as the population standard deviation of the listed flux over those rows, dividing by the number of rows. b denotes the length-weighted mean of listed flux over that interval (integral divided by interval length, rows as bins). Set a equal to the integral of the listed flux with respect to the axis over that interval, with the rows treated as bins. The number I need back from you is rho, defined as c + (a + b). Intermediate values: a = 560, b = 31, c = 4.6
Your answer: 596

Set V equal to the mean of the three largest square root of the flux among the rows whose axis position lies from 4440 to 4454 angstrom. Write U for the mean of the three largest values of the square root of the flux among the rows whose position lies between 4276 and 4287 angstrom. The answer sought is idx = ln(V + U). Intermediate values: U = 6.7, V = 8.0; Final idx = 2.683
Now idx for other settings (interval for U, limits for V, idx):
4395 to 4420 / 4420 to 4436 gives 2.738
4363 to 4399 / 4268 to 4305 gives 2.671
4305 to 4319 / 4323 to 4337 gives 2.652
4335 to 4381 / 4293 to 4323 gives 2.688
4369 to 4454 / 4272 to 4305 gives 2.693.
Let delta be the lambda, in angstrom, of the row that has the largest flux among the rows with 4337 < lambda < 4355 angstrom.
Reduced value 4348.03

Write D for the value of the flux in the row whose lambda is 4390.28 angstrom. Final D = 48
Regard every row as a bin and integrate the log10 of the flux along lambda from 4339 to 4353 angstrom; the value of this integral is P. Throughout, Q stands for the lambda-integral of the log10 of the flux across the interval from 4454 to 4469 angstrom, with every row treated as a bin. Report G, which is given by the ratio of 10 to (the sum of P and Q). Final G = 0.203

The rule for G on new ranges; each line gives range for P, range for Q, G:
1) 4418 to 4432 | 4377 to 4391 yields 0.215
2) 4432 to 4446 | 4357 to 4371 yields 0.205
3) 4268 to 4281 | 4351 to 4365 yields 0.230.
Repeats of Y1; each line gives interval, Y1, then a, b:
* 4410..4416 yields 2342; 38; 61.5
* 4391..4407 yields 1519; 25.4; 59.6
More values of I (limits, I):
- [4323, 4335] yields 2841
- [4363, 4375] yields 3009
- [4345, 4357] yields 2862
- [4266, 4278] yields 930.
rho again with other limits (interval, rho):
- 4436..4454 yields 1121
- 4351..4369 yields 1036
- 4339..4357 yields 976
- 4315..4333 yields 857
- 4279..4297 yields 705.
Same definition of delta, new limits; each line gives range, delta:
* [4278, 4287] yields 4278.51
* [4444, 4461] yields 4445.21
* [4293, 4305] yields 4296.28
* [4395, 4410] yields 4398.37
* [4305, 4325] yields 4322.07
